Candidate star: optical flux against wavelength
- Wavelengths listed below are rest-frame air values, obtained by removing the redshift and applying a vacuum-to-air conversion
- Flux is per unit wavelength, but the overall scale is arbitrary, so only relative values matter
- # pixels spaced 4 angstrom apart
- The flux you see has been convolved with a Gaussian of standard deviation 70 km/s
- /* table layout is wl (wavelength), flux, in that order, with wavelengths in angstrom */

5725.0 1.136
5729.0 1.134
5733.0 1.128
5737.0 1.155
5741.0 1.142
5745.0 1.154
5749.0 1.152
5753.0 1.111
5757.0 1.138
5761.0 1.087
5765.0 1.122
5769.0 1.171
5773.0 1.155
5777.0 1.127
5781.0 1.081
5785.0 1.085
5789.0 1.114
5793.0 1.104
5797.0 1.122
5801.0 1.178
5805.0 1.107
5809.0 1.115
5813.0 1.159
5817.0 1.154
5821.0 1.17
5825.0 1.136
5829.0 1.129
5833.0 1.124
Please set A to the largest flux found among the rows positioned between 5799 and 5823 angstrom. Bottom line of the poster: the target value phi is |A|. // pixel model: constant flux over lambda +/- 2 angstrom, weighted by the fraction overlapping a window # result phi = 1.18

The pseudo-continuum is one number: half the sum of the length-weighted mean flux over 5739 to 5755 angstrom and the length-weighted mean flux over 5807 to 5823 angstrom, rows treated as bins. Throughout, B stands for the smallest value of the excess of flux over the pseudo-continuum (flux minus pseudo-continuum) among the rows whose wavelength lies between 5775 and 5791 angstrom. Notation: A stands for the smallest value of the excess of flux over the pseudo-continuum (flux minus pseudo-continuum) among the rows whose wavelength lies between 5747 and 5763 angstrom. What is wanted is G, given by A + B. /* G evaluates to -0.12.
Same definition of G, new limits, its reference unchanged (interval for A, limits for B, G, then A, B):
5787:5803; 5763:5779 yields -0.06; -0.041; -0.023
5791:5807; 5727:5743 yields -0.06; -0.041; -0.017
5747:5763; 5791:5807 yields -0.10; -0.058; -0.041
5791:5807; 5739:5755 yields -0.07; -0.041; -0.034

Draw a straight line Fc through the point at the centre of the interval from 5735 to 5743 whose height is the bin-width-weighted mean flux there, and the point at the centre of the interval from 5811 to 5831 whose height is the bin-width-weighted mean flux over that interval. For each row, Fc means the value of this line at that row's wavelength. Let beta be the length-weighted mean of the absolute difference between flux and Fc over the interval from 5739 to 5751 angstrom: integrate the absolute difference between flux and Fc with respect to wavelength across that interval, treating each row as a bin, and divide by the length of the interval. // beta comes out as 0.005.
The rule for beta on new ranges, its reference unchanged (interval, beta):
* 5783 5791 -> 0.050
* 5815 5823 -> 0.012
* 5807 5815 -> 0.022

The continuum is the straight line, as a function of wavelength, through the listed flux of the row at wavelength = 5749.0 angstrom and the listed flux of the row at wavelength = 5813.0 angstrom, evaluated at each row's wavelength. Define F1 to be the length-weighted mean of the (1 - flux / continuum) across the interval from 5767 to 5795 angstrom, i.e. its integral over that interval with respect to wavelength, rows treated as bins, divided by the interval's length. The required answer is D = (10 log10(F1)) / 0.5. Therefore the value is -30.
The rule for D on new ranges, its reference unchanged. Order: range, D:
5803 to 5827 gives -36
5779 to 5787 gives -24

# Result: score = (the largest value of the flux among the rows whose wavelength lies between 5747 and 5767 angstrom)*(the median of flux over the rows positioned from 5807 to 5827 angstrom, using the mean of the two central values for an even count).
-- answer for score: 1.33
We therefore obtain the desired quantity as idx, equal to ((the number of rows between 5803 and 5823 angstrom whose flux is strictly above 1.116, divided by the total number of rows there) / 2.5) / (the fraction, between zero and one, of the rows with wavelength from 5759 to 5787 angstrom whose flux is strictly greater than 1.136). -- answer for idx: 0.8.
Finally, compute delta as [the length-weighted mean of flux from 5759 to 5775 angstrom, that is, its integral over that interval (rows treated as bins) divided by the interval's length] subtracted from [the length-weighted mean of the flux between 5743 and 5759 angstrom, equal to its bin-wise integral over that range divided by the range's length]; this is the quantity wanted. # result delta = 0.005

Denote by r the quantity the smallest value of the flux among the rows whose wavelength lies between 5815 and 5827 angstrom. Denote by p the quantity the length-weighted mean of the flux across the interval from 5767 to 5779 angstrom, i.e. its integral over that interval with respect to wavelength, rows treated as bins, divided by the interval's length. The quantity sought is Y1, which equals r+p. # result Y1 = 2.29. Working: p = 1.15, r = 1.136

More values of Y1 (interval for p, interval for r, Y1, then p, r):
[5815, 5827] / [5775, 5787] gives 2.23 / 1.15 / 1.081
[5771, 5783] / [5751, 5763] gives 2.21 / 1.12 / 1.087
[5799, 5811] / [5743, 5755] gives 2.24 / 1.13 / 1.111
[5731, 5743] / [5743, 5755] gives 2.25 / 1.14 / 1.111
